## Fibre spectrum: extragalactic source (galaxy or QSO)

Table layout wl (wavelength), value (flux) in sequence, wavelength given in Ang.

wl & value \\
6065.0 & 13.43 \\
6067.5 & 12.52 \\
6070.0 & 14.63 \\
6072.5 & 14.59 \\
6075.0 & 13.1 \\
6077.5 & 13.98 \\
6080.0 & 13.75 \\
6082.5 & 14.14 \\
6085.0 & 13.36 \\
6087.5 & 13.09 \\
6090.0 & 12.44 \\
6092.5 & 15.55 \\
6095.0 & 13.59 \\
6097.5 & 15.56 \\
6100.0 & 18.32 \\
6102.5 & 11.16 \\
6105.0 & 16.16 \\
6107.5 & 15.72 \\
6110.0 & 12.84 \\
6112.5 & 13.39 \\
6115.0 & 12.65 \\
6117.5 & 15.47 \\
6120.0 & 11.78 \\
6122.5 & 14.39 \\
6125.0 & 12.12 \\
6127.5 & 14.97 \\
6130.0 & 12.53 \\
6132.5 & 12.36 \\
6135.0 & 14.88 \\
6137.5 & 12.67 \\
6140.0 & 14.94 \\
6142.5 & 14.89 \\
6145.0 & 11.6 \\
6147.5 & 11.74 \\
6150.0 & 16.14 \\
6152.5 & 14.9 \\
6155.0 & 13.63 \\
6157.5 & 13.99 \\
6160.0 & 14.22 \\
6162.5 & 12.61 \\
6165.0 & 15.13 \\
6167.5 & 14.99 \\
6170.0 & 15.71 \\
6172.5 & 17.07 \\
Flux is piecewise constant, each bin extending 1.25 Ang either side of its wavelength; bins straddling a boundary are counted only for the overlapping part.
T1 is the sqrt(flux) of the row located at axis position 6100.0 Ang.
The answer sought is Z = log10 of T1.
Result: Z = 0.631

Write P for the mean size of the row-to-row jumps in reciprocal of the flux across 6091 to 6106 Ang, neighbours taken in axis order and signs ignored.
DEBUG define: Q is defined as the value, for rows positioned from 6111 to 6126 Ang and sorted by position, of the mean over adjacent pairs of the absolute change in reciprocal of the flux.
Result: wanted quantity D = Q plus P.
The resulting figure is 0.032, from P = 0.018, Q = 0.0135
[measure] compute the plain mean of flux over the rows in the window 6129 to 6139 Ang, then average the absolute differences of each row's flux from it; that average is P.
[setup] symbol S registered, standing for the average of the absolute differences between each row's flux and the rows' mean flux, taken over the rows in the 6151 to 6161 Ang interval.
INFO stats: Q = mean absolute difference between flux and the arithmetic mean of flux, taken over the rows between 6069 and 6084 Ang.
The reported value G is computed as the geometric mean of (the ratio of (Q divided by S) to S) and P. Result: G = 1.6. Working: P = 0.9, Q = 0.42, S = 0.4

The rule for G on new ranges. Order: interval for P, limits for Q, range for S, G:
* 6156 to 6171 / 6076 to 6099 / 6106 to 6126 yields 0.6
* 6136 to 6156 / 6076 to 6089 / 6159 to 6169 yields 0.9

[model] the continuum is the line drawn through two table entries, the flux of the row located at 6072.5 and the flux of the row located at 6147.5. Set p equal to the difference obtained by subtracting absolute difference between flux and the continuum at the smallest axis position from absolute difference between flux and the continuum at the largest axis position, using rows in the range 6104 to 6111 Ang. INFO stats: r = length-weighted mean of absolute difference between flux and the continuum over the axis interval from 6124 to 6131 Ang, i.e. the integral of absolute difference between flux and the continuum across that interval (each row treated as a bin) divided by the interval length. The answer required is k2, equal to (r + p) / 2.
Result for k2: -0.70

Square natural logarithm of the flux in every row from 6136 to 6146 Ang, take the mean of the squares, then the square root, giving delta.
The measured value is 2.60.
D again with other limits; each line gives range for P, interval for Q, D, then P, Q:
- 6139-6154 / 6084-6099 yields 0.018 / 0.010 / 0.0080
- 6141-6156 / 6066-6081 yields 0.016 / 0.011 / 0.0051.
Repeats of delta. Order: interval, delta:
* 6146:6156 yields 2.64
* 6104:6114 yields 2.67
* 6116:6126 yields 2.59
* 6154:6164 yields 2.61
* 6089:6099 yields 2.66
